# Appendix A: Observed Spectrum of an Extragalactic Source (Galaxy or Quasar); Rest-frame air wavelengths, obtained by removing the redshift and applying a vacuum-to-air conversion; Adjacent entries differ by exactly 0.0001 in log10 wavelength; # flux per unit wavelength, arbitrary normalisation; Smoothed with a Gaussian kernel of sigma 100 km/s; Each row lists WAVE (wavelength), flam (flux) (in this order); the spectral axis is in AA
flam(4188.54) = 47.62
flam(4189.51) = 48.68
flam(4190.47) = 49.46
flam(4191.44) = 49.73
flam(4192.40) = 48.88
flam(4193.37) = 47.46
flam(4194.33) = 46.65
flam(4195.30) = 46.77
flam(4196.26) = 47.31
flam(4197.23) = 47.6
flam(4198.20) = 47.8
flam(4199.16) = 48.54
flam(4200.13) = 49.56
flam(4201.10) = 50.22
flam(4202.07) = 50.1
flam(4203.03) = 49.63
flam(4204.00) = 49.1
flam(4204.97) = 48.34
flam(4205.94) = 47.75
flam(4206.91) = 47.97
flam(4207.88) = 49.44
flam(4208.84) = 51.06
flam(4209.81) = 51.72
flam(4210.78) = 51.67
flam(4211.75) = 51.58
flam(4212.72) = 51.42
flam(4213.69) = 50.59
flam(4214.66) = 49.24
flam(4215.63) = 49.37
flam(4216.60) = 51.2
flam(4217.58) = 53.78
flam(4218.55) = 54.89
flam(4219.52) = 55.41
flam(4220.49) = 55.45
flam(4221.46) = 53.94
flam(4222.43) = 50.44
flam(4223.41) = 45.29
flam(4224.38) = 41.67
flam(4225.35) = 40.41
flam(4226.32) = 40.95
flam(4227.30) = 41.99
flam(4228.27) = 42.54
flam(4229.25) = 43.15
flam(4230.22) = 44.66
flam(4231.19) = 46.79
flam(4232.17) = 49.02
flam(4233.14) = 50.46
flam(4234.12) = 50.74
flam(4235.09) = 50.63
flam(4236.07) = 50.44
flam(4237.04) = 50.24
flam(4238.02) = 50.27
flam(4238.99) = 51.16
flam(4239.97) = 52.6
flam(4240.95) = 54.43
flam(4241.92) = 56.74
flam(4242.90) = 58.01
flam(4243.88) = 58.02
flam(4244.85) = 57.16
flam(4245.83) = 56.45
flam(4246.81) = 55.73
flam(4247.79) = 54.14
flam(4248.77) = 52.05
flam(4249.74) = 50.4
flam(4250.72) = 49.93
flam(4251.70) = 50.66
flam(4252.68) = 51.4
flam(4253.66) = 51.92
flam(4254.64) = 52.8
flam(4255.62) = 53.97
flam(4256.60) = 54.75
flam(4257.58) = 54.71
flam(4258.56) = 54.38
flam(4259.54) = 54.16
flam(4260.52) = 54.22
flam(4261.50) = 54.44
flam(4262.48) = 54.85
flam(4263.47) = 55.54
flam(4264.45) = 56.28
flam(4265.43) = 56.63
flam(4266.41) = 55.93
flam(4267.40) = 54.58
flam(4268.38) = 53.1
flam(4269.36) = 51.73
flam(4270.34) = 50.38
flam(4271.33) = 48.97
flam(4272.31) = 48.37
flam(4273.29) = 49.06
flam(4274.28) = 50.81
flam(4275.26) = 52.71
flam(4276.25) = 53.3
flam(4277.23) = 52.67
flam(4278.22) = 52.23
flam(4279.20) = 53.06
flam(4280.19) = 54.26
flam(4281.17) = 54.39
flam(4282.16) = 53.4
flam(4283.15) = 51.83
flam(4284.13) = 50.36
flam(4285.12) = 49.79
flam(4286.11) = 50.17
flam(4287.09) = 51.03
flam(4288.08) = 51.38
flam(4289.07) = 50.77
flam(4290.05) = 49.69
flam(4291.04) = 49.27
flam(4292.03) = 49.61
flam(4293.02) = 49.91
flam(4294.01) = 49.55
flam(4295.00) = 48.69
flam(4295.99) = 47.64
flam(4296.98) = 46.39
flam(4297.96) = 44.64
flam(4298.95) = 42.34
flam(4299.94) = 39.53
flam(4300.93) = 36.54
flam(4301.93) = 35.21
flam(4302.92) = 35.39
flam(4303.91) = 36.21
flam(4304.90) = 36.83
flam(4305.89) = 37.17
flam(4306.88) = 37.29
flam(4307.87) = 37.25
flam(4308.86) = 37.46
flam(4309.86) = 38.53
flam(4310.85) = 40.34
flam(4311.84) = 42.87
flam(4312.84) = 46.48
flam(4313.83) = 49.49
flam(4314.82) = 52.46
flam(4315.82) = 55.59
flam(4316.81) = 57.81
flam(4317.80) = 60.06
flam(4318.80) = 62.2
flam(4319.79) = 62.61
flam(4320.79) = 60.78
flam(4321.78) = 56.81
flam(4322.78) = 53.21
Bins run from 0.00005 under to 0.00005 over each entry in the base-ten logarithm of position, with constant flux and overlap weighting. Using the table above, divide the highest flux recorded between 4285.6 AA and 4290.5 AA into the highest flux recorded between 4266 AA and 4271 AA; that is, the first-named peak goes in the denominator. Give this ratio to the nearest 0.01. 1.09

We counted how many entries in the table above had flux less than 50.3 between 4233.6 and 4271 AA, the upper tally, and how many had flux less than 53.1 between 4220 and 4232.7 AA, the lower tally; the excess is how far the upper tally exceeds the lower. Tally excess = -8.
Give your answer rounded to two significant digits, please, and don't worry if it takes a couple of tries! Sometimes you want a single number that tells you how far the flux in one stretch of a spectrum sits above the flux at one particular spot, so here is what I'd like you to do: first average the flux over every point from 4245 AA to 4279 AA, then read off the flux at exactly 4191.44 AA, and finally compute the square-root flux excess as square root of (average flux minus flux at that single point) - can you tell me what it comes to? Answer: 1.8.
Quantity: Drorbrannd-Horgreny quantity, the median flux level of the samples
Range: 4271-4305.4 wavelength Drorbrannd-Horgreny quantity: 49.7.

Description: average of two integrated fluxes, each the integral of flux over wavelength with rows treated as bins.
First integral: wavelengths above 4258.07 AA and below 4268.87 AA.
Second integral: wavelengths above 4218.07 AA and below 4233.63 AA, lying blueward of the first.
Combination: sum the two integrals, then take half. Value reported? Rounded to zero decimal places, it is 665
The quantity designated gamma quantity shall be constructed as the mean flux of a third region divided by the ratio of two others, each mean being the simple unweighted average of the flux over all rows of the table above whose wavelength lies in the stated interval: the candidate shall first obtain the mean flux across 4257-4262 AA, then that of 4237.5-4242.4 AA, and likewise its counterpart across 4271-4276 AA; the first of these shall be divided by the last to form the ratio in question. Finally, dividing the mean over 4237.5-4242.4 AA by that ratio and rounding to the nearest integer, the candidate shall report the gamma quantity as 49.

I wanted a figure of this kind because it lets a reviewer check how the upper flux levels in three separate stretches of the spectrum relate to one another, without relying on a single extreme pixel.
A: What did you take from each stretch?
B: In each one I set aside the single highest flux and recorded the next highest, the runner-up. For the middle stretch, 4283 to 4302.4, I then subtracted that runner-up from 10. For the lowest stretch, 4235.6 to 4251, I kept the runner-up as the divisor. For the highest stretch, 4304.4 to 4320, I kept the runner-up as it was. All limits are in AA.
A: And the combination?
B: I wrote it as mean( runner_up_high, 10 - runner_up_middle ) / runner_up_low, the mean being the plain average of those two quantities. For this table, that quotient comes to 0.18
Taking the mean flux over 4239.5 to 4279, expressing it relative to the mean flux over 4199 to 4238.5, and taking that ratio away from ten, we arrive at 8.91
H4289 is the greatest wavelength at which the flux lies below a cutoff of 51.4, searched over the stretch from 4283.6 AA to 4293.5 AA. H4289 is 4293.02 AA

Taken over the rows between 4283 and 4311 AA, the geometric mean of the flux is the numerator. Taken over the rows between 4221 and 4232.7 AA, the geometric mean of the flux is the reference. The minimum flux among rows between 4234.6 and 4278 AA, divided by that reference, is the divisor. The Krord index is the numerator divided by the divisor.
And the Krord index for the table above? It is 40.6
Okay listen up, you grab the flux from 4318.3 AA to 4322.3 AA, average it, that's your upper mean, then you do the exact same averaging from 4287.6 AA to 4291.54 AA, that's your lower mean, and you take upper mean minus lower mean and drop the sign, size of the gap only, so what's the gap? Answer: 10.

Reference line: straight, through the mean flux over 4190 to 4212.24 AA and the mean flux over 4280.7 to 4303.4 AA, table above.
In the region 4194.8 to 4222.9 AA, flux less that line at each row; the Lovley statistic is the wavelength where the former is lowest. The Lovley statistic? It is 4195.30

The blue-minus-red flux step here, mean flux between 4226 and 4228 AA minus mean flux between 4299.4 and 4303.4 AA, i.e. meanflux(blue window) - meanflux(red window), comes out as 5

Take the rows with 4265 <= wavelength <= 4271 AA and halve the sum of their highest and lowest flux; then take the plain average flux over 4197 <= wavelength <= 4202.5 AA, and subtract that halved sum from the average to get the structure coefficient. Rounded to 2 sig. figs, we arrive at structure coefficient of -4.5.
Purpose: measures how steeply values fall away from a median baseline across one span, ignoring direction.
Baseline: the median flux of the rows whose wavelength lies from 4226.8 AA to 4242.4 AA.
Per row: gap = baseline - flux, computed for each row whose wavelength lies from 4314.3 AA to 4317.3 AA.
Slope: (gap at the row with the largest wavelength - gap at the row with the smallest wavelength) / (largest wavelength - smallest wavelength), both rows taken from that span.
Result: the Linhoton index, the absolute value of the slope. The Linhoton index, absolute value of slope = 2.7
